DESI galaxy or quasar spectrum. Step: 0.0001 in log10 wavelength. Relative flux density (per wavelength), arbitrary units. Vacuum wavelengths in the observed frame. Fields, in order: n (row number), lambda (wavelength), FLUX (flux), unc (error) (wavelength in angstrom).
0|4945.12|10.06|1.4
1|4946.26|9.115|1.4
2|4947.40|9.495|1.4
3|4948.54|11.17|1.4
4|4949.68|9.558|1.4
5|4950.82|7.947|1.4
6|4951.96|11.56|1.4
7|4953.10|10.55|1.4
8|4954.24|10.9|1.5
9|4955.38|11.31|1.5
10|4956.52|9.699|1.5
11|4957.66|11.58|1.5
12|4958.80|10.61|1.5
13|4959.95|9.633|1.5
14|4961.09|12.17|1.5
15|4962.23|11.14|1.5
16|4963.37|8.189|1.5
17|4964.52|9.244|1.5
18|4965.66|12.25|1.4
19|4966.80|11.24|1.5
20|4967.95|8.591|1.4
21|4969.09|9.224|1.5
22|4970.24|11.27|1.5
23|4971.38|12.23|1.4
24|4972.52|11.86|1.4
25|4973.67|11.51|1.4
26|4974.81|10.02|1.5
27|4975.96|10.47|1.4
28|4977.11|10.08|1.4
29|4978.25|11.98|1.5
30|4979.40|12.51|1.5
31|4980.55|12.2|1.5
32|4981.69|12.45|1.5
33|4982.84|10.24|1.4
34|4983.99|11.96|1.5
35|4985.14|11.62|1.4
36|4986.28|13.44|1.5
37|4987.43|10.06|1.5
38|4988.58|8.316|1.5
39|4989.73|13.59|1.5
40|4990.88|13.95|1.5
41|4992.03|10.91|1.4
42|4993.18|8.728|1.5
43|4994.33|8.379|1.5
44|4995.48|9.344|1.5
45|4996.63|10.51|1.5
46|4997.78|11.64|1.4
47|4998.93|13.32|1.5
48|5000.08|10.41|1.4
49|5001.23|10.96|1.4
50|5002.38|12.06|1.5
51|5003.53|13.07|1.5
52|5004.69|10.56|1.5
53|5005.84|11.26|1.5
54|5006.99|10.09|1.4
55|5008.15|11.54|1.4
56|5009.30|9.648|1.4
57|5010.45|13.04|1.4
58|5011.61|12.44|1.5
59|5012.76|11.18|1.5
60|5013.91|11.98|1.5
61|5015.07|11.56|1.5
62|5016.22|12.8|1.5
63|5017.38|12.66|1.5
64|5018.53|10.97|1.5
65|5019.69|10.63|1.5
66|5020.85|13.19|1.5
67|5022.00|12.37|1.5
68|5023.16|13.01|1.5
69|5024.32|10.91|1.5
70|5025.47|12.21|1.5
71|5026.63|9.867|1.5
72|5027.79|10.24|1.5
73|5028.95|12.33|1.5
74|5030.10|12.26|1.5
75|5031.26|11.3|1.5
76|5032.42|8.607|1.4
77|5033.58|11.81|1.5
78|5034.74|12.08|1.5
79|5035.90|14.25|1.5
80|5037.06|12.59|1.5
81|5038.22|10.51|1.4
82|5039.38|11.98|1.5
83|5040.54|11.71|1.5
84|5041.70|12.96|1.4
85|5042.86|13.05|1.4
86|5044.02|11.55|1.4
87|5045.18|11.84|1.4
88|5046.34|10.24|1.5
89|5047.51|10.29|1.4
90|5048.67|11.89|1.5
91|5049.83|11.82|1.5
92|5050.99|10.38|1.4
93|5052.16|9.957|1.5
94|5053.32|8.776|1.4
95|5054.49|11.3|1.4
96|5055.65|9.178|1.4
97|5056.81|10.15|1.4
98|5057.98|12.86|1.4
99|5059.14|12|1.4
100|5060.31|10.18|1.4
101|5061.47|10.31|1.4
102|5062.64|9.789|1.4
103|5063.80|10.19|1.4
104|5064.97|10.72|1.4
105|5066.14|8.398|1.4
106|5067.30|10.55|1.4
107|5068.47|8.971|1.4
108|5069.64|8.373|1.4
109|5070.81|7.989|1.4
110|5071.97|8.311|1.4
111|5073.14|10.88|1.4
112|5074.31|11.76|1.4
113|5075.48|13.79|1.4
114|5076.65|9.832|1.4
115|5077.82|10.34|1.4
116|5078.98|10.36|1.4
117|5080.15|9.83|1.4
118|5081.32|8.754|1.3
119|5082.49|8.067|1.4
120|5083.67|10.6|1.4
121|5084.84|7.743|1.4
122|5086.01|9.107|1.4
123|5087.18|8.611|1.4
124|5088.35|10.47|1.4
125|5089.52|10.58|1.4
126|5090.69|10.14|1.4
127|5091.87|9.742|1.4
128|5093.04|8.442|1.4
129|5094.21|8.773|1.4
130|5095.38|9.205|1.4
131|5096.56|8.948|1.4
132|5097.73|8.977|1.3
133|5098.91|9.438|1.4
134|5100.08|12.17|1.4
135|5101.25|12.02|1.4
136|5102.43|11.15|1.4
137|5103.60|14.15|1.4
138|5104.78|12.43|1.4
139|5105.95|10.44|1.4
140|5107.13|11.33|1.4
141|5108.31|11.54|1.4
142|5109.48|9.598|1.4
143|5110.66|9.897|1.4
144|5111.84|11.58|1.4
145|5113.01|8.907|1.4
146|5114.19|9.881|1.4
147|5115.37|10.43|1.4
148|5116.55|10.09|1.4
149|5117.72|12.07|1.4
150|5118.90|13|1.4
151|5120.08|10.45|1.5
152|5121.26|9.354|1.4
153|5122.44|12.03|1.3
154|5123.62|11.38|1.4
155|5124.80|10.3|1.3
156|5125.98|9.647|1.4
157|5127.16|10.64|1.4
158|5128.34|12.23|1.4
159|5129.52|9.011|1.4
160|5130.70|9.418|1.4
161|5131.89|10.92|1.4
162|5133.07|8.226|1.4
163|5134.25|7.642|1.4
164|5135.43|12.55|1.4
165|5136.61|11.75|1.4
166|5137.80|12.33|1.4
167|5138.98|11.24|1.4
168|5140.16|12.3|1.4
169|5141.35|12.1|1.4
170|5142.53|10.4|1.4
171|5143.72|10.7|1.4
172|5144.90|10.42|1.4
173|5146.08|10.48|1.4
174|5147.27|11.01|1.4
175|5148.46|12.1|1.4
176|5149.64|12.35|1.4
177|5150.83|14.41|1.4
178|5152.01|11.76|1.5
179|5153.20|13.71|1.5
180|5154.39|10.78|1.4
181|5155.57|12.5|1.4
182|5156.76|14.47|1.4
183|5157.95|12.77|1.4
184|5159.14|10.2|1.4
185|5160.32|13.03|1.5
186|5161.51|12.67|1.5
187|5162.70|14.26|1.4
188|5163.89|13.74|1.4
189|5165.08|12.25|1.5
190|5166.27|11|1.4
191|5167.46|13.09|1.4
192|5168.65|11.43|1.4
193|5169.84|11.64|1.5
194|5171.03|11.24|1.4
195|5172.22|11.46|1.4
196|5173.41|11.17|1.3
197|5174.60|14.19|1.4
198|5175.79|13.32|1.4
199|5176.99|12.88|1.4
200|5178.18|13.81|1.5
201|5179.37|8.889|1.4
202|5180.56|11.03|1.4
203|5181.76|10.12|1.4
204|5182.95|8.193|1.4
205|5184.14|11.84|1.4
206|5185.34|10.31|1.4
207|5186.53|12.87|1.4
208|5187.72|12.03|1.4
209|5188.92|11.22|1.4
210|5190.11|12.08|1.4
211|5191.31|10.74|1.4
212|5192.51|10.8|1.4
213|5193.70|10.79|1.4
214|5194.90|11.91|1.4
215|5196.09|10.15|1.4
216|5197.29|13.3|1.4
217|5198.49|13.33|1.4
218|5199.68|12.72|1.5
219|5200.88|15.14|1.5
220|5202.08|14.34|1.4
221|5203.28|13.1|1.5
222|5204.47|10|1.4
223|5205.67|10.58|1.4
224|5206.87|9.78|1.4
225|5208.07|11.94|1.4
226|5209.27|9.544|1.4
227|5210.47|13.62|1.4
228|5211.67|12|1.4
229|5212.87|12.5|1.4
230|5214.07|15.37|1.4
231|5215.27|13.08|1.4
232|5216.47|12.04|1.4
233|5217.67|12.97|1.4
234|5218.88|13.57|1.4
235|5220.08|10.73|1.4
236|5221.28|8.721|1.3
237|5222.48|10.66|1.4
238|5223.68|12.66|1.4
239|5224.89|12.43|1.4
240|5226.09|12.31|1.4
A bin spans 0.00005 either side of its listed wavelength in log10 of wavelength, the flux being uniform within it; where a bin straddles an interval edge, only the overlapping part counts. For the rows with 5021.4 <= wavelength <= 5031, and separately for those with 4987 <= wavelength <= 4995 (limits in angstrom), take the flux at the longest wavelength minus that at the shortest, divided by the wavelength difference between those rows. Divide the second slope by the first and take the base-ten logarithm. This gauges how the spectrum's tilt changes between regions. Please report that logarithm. 1.3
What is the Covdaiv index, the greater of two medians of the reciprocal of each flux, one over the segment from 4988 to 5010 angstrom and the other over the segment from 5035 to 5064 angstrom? 0.092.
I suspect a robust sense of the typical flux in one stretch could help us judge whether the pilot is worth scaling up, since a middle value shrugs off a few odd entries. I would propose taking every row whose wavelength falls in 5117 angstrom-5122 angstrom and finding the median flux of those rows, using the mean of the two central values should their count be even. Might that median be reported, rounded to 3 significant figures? 11.3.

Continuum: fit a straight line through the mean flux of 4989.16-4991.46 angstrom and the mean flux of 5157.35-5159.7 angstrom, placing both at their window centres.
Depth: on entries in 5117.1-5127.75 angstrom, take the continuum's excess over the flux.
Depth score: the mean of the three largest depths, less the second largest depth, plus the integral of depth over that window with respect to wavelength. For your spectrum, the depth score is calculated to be 10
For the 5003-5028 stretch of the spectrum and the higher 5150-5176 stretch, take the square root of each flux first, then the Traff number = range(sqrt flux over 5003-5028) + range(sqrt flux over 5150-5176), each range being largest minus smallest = 1.14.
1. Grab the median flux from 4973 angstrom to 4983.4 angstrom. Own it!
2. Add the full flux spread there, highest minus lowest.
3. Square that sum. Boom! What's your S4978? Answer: 196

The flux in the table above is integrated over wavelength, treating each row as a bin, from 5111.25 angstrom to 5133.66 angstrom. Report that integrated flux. 235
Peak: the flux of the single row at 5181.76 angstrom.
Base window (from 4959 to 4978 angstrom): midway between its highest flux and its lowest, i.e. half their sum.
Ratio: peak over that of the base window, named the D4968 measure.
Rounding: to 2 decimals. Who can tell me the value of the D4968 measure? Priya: 0.99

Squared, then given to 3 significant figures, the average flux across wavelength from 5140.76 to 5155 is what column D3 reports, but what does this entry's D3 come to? 137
